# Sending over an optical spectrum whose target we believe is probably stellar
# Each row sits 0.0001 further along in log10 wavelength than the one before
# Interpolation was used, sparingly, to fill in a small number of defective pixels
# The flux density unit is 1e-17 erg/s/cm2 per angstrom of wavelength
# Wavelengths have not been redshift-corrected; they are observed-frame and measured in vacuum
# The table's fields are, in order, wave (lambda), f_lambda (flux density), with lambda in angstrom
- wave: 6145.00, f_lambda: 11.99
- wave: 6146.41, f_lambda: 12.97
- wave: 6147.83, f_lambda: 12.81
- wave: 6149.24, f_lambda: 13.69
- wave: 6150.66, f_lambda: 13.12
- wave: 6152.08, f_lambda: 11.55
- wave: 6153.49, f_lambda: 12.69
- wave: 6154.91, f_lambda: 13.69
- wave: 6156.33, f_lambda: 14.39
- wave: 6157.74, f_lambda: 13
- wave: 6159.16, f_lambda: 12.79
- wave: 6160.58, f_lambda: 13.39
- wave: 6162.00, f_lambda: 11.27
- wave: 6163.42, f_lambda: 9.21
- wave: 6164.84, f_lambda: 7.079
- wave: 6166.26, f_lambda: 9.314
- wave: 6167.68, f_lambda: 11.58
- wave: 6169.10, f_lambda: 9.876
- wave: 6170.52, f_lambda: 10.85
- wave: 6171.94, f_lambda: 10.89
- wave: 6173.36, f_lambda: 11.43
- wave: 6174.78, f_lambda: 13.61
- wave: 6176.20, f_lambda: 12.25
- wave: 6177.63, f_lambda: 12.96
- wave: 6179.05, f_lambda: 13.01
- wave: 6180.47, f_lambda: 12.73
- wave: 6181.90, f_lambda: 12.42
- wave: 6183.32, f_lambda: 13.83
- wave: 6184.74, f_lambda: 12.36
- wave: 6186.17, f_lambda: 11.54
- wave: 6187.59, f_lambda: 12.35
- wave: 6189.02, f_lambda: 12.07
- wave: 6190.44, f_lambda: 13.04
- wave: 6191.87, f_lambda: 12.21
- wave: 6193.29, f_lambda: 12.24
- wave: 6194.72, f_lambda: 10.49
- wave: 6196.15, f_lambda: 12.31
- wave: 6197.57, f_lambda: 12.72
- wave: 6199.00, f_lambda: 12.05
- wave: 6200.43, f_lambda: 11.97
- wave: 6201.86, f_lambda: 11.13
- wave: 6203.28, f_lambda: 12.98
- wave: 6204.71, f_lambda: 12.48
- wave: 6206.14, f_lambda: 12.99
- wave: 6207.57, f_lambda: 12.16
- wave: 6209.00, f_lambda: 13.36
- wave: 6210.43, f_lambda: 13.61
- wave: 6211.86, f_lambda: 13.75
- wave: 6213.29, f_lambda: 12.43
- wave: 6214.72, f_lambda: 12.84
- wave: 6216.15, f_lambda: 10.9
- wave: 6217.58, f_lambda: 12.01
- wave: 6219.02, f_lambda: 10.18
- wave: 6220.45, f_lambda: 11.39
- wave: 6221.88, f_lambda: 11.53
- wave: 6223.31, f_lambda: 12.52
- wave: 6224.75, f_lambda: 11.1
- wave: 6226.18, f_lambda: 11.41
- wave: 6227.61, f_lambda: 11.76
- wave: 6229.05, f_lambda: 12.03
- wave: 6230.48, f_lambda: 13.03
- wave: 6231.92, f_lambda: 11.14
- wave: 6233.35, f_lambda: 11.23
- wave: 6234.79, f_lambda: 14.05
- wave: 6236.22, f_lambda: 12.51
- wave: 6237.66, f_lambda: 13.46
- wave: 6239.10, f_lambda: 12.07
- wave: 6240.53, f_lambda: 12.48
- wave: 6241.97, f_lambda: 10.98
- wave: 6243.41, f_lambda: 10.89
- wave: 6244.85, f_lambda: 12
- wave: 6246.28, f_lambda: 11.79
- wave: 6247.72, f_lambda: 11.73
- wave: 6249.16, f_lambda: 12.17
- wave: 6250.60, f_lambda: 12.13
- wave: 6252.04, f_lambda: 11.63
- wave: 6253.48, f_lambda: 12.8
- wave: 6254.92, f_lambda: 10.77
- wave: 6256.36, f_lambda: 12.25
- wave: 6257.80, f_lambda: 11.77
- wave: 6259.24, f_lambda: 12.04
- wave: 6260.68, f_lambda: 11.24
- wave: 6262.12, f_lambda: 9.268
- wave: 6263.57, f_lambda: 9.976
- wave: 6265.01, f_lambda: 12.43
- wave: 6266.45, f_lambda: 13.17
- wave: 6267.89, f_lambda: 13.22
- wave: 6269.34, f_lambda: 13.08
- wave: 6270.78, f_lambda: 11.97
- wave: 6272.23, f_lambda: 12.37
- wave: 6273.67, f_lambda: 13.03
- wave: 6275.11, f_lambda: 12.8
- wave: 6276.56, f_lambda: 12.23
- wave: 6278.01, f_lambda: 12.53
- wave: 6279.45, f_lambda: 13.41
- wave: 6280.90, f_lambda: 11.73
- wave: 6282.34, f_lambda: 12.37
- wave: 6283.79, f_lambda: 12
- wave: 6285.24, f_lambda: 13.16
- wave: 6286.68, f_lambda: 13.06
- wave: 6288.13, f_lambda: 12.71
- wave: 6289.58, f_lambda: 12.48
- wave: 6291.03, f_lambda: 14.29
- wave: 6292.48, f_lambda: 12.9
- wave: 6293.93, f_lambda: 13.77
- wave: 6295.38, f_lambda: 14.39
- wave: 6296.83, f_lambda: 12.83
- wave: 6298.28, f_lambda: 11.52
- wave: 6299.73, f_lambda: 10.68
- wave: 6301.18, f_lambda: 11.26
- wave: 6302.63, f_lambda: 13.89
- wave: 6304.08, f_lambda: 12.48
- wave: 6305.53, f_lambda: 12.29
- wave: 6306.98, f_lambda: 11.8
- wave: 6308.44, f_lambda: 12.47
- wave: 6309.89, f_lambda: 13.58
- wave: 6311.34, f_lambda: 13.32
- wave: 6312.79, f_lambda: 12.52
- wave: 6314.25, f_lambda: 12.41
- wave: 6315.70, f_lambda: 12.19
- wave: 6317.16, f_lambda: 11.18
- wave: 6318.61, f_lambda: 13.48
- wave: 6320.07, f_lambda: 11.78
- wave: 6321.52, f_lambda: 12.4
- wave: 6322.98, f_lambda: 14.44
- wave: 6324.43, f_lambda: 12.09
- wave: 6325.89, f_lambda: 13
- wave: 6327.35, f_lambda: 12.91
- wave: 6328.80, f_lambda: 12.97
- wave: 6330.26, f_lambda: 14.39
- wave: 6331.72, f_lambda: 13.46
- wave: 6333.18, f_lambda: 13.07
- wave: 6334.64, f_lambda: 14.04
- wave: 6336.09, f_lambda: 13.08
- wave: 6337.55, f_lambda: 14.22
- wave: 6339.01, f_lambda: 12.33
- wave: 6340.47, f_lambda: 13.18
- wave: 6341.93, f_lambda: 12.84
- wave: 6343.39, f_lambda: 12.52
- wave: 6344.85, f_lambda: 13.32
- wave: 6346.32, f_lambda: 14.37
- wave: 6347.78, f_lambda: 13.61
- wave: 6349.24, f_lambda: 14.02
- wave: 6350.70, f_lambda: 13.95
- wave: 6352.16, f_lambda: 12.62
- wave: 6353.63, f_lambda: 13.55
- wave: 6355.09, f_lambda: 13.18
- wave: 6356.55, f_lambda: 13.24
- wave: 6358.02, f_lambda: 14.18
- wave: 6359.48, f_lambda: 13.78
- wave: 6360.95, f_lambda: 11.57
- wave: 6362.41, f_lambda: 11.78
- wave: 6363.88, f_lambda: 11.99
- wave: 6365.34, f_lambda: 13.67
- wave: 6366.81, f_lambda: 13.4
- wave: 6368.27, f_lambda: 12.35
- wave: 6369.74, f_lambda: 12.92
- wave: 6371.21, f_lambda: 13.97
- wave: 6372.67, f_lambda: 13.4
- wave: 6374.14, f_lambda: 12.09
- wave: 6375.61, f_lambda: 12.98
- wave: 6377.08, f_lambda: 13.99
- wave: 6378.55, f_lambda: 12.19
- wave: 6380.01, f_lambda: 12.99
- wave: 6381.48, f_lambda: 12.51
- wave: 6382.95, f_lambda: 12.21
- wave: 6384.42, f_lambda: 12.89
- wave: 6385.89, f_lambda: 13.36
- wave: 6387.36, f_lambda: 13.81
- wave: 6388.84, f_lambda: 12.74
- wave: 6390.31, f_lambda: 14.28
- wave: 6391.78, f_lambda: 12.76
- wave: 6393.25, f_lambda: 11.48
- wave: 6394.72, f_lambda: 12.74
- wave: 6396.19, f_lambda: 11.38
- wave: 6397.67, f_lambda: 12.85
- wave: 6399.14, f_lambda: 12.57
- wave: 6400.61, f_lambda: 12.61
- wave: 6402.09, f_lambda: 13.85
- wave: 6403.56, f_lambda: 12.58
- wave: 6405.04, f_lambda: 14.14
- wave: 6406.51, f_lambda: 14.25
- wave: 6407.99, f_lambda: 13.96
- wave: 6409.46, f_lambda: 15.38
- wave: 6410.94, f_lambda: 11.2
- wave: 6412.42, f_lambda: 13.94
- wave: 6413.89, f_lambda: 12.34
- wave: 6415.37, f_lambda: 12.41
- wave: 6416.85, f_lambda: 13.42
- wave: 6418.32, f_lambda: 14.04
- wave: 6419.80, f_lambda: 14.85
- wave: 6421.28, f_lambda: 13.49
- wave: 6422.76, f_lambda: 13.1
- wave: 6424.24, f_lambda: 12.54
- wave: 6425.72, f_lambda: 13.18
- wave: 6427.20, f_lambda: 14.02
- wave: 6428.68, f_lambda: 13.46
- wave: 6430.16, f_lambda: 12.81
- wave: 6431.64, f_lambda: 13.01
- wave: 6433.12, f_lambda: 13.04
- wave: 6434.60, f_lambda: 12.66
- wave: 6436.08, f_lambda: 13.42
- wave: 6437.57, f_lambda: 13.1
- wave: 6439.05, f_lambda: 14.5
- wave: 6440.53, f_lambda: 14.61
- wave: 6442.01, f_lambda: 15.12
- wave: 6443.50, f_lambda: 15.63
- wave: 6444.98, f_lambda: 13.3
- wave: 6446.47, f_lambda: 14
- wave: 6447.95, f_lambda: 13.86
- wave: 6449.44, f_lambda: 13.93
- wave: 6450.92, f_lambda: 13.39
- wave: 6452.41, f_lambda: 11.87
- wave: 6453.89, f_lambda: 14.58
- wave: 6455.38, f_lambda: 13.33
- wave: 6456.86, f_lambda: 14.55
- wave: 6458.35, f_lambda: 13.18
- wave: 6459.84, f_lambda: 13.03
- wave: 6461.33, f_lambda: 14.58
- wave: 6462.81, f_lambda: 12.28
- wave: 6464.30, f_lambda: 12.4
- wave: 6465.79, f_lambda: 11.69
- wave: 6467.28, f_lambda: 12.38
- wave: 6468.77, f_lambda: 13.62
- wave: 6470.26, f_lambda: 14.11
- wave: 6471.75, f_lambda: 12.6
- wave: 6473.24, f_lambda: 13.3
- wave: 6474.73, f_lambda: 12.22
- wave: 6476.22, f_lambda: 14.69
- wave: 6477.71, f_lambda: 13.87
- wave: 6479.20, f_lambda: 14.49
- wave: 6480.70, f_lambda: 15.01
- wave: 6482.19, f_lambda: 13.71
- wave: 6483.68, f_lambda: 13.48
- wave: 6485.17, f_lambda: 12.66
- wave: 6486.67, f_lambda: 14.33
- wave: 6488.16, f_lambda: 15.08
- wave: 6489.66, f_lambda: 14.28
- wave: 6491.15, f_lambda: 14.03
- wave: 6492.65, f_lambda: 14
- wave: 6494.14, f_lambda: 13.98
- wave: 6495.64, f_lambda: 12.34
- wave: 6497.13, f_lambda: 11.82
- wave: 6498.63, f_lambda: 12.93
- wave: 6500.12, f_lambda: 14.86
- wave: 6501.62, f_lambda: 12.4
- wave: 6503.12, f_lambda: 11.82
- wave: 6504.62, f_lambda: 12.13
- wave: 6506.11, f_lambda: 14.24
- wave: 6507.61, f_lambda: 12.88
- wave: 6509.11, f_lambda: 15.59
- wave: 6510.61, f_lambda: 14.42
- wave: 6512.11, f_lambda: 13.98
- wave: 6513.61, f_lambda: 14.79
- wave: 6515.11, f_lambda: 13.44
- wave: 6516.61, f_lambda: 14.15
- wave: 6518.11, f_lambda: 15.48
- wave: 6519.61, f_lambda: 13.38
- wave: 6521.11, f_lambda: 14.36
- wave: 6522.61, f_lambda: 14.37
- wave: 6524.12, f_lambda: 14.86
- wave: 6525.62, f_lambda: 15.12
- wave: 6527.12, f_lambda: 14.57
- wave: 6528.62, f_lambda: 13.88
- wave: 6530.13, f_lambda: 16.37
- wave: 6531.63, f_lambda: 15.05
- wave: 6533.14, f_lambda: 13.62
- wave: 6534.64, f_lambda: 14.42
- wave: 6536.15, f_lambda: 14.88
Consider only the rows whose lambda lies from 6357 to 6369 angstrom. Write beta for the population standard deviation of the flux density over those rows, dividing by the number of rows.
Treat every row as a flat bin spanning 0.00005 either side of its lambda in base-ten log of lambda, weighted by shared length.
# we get 0.96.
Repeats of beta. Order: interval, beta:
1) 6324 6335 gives 0.67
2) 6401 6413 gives 1.17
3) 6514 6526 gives 0.70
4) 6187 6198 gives 0.70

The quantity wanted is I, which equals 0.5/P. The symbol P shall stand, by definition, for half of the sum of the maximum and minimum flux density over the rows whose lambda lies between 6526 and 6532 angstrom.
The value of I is 0.0331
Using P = 15.1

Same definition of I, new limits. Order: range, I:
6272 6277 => 0.0396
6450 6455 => 0.0378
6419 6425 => 0.0365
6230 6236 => 0.0397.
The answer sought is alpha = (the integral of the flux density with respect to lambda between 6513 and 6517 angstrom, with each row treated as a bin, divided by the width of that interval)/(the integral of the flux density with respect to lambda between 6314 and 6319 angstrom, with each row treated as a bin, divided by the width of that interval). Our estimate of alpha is 1.15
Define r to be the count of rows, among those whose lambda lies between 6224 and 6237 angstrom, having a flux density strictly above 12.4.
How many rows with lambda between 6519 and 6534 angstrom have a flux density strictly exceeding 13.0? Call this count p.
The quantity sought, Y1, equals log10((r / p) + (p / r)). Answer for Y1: 0.56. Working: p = 10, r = 3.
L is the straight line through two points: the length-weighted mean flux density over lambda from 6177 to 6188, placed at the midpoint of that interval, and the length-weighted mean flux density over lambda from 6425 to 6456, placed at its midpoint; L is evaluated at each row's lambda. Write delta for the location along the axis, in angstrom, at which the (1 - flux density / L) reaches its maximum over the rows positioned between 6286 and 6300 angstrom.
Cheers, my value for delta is 6299.73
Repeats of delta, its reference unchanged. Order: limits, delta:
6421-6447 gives 6424.24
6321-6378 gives 6360.95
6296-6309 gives 6299.73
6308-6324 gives 6317.16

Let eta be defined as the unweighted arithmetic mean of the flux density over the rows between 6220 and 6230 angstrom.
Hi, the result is 11.7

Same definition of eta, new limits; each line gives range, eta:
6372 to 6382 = 12.9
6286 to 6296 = 13.4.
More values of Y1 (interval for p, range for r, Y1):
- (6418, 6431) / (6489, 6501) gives 0.31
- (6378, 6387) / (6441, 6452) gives 0.85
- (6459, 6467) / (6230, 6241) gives 0.46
